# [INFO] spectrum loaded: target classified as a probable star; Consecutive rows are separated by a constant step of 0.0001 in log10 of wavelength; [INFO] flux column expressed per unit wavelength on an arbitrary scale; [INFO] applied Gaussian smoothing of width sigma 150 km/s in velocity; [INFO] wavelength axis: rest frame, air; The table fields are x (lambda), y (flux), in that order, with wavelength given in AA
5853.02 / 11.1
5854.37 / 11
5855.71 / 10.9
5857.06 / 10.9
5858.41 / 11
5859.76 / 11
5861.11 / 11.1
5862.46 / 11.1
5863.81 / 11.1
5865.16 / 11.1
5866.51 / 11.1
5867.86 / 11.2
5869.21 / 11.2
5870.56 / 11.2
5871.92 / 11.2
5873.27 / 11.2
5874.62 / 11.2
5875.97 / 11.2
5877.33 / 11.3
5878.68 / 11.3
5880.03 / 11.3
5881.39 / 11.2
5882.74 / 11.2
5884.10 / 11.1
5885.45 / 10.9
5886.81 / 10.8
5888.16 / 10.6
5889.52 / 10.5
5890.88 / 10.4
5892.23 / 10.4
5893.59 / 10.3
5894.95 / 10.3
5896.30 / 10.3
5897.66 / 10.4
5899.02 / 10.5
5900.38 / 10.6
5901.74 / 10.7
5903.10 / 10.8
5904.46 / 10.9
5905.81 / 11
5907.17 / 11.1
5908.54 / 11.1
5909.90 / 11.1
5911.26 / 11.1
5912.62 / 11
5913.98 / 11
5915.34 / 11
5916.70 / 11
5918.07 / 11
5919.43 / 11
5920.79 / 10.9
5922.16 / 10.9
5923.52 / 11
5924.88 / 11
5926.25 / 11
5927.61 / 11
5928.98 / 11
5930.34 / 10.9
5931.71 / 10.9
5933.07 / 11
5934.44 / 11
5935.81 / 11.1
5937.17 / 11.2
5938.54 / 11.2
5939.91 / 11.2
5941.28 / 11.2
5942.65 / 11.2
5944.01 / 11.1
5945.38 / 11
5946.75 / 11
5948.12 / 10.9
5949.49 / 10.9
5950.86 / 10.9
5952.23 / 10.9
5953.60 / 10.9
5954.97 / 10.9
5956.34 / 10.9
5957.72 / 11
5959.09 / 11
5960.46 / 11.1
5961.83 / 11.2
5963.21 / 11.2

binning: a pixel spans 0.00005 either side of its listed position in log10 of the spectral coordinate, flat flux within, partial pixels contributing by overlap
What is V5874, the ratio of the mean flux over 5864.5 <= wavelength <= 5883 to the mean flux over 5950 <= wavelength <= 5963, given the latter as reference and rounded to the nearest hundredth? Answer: 1.02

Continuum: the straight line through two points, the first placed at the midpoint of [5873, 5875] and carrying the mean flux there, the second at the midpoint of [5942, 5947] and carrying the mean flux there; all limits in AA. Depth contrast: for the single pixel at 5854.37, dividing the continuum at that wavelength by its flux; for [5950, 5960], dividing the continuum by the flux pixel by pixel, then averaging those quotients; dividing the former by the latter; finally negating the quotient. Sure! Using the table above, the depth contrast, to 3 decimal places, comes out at -1.009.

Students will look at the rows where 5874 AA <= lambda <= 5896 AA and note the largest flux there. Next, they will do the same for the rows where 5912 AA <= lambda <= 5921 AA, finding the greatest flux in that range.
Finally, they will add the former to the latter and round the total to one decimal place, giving 22.3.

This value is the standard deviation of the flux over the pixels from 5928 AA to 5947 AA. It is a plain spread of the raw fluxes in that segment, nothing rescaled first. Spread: 0.11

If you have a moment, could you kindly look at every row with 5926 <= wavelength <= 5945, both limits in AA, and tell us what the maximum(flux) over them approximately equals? 11.2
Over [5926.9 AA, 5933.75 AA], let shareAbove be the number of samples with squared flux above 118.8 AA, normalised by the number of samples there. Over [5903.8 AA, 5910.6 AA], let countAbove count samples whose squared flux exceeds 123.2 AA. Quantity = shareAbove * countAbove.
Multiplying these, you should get 3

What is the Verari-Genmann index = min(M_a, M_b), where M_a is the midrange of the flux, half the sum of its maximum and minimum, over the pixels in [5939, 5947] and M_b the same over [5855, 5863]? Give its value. 11.0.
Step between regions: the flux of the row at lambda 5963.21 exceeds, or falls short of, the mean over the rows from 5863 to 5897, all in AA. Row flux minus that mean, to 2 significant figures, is 0.26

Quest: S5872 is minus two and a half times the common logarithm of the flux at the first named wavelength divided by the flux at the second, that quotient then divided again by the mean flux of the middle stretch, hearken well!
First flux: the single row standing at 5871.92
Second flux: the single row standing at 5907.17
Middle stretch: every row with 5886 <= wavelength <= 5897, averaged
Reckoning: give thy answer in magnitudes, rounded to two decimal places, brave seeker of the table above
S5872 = 2.54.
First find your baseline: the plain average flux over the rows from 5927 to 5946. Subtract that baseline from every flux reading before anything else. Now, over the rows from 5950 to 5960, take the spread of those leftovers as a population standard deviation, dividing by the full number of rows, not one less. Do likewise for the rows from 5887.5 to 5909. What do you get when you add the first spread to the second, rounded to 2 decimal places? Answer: 0.32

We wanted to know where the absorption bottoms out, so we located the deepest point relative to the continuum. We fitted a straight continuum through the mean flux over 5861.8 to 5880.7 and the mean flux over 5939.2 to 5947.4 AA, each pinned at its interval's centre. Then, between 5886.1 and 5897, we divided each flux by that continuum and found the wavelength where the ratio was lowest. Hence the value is 5893.59 AA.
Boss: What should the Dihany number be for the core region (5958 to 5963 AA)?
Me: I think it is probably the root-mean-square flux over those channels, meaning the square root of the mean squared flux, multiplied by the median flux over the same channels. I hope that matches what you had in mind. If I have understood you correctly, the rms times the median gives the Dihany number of 123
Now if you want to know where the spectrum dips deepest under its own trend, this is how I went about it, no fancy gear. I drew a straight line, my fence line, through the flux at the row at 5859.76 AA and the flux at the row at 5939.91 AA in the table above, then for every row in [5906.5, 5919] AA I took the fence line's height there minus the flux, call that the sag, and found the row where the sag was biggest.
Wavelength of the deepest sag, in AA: 5918.07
